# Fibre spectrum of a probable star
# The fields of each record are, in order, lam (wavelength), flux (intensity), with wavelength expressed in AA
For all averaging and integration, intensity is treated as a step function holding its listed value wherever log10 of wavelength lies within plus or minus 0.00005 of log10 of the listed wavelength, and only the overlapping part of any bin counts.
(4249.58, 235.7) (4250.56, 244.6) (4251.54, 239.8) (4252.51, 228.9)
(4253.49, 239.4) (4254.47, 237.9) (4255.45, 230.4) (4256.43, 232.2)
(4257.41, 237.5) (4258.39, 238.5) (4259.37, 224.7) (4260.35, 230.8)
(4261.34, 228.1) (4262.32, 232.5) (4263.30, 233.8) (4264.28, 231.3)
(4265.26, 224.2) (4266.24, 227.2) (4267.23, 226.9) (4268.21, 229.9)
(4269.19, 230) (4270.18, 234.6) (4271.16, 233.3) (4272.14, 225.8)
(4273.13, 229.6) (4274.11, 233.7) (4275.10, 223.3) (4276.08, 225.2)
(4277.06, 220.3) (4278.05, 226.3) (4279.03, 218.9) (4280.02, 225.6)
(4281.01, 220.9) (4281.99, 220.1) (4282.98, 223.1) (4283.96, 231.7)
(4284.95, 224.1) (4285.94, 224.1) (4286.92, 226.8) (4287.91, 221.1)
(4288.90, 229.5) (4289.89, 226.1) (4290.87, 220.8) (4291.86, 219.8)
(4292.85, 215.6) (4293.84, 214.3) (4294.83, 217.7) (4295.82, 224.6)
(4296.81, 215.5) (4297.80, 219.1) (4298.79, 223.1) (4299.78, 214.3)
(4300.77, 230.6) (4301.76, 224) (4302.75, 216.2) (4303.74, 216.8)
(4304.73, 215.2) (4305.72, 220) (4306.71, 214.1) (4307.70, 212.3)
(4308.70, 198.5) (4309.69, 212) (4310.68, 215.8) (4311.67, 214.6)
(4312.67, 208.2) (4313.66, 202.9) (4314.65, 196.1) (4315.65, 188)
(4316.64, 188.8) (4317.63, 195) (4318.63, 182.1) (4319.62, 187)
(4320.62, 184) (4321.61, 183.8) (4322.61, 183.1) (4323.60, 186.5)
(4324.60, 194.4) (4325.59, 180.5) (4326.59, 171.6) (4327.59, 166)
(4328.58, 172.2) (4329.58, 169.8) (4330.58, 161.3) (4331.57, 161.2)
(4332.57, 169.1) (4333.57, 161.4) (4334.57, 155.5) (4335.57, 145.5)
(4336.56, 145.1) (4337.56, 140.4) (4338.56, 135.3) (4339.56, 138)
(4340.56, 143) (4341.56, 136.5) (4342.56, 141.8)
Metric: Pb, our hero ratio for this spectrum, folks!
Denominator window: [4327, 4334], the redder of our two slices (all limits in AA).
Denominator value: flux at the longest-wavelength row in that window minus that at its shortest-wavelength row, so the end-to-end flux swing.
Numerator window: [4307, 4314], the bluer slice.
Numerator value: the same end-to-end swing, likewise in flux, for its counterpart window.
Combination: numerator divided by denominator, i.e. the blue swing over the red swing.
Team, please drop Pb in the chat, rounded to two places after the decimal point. 2.04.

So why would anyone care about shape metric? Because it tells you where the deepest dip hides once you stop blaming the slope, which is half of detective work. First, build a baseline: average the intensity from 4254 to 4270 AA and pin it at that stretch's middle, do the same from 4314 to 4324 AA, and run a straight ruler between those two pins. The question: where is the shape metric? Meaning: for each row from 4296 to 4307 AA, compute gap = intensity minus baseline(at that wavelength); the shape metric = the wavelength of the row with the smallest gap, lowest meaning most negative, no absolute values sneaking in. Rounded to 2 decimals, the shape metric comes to 4296.81 AA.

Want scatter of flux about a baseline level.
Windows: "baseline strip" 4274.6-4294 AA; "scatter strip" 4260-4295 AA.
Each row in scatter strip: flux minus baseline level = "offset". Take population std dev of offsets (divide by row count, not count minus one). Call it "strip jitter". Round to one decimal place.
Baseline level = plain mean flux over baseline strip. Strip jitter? 5.3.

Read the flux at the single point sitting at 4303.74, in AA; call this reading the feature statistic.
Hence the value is 216.8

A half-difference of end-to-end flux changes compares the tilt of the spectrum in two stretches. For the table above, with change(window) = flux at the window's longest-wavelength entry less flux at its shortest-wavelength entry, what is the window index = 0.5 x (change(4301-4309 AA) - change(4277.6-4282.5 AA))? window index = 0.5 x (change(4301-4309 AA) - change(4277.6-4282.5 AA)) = -10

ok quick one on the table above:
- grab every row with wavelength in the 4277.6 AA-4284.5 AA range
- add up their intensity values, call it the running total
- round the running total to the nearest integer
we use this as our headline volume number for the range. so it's 1567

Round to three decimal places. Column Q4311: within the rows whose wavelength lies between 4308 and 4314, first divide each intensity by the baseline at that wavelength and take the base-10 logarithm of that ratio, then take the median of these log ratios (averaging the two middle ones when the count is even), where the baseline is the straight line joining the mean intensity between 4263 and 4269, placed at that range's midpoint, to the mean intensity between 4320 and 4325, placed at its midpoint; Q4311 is 0.033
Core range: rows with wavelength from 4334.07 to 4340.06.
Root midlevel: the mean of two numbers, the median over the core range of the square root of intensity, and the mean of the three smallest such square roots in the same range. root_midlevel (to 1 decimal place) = 11.8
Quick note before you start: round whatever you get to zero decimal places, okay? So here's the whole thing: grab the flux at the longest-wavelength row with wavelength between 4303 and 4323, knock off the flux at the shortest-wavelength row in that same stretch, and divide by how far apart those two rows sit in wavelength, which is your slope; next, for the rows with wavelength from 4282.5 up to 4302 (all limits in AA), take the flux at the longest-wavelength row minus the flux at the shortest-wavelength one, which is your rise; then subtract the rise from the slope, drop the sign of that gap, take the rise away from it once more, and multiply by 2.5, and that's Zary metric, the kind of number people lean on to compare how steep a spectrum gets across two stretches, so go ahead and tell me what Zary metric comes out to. 4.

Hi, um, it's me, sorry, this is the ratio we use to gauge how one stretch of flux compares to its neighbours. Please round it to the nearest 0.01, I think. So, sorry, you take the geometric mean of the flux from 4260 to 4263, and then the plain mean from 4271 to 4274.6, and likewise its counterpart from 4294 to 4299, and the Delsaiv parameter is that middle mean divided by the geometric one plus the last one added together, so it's 0.51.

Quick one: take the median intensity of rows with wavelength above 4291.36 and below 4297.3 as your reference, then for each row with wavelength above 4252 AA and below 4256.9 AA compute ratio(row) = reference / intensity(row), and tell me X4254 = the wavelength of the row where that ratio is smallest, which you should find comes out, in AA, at 4253.49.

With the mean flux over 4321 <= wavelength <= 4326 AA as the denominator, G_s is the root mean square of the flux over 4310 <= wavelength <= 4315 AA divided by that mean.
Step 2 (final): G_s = 1.12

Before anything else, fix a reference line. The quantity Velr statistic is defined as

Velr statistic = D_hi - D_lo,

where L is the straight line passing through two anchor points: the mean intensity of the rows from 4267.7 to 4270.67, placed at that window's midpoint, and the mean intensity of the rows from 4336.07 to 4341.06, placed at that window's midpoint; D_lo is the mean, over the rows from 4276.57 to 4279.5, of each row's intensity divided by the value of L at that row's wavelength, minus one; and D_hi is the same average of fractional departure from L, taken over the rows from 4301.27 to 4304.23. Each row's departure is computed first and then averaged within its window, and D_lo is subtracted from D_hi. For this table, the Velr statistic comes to 0.16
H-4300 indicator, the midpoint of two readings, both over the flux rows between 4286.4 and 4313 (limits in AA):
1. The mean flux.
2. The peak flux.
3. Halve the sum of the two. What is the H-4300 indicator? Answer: 224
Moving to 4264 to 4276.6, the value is 232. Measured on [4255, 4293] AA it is 233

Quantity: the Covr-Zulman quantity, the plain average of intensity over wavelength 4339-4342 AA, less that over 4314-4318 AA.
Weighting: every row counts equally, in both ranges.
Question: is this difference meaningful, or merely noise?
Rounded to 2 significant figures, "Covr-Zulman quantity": -53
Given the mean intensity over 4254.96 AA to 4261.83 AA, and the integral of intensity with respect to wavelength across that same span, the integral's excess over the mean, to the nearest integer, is 1359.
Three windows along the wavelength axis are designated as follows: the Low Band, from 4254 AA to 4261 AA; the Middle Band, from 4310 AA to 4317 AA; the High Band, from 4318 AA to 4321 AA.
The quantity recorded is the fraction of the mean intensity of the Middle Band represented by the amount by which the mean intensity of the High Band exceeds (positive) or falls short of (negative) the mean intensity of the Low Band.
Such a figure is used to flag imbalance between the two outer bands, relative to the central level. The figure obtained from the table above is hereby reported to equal -0.24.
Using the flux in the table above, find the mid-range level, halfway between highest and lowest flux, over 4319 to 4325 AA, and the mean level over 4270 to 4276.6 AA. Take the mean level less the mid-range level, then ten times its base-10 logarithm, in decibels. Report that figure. 16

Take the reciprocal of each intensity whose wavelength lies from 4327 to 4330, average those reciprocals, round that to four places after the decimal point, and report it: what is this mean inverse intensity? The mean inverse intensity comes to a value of 0.0059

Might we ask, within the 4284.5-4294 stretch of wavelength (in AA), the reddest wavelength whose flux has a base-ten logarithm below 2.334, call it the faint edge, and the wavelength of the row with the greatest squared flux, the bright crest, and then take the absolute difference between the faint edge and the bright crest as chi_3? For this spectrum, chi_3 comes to 4.9 AA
